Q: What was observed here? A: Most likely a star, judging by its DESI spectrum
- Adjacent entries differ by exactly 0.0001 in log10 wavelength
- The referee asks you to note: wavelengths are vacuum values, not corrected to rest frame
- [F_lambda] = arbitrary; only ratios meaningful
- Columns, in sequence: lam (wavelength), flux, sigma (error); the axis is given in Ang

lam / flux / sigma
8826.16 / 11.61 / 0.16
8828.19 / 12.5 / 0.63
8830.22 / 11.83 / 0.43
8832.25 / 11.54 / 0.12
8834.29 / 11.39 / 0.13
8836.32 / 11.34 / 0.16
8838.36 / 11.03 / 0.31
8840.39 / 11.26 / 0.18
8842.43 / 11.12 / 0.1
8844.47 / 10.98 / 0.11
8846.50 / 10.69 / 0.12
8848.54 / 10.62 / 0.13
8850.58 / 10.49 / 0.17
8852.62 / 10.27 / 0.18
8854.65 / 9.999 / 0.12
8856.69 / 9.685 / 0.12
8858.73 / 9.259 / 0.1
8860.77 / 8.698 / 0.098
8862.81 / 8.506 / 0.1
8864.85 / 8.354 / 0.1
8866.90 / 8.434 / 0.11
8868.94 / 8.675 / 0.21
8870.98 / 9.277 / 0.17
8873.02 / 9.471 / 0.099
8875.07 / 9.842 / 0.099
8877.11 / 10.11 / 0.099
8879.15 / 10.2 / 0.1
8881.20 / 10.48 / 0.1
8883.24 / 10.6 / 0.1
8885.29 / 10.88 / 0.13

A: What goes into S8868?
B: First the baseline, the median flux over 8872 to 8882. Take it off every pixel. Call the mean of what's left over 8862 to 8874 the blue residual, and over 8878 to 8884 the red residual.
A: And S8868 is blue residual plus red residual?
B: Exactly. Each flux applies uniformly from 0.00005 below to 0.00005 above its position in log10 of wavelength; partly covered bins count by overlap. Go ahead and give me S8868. -1.0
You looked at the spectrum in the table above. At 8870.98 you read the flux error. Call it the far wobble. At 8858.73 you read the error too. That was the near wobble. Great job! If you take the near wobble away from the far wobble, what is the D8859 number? 0.07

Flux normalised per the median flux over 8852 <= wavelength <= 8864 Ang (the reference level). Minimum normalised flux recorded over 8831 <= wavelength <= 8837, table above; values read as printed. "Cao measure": 1.20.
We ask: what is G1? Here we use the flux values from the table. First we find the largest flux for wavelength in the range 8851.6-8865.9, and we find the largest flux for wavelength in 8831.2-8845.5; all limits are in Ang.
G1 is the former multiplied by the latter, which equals 119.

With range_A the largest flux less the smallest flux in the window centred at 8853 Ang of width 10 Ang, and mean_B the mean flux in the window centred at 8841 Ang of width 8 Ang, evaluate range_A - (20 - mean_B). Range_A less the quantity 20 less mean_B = -8.0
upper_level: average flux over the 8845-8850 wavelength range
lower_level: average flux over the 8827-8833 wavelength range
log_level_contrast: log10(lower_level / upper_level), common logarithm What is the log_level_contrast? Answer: 0.050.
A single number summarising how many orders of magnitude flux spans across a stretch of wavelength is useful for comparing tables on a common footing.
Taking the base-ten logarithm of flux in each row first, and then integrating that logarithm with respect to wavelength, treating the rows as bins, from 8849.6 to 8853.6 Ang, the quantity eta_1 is 4.1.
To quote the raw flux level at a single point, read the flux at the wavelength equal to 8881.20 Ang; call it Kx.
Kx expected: 10.48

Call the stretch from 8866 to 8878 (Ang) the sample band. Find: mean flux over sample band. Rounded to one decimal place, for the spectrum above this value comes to 9.3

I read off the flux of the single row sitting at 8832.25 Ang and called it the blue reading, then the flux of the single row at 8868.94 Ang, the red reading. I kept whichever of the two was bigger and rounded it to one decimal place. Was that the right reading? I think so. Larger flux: 11.5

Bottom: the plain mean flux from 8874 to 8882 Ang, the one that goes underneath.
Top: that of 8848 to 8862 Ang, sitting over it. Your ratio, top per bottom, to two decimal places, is 0.97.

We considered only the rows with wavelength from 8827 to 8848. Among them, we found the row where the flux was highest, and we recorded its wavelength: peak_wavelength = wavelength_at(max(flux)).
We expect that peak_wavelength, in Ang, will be 8828.19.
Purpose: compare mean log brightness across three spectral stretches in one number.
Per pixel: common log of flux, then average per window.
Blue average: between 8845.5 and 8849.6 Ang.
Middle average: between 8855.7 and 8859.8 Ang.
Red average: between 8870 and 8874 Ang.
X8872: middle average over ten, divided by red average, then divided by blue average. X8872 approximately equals 0.098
